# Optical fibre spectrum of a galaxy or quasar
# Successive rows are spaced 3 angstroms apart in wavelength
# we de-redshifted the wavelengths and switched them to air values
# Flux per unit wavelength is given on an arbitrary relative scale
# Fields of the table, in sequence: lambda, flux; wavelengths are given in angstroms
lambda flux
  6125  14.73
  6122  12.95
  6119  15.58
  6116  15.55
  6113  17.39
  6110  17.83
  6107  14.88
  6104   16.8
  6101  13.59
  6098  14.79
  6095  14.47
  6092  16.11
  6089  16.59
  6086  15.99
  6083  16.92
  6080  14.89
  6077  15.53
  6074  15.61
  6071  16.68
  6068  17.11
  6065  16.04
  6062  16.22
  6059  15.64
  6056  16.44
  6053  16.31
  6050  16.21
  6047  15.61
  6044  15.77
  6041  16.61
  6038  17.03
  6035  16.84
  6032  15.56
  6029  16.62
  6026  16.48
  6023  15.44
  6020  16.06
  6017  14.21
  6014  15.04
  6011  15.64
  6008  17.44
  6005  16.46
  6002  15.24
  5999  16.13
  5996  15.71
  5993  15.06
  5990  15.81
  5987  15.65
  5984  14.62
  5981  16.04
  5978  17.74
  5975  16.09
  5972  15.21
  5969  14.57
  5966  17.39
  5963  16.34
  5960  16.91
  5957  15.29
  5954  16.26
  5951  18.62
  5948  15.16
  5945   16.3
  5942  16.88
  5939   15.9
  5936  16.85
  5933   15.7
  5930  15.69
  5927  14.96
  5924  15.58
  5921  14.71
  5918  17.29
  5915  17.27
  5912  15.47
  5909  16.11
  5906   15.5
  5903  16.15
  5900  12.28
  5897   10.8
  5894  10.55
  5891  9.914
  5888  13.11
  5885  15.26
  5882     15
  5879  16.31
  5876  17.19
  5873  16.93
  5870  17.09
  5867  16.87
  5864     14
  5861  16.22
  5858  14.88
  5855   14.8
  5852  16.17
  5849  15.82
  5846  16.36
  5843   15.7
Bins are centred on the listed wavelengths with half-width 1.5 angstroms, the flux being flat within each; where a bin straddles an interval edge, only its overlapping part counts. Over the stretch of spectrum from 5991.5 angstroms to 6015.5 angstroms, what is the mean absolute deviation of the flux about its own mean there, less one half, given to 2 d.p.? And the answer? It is 0.13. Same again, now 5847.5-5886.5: 0.36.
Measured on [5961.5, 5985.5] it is 0.40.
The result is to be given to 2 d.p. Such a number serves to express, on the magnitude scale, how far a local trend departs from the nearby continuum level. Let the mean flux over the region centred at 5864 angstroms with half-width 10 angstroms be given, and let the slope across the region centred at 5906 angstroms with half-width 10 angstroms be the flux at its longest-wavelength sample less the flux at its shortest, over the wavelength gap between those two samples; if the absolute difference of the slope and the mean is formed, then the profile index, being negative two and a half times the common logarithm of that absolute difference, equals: -2.97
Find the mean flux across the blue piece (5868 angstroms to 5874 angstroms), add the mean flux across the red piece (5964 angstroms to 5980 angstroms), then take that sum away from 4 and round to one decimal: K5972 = -29.2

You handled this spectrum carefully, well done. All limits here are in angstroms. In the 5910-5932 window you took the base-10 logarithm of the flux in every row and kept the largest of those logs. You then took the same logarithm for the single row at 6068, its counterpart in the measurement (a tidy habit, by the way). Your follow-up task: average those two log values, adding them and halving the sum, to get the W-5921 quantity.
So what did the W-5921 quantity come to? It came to 1.24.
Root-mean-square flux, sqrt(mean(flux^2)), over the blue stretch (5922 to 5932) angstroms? 15.4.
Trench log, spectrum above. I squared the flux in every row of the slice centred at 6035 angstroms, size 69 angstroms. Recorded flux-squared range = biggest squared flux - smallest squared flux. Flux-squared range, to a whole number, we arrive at 102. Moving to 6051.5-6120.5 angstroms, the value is 133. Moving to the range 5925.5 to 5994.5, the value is 134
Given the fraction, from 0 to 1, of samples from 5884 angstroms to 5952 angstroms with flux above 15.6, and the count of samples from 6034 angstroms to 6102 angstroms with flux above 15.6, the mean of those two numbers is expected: 9.2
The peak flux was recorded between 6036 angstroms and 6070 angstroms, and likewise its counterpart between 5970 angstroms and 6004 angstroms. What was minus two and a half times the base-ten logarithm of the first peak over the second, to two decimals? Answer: 0.04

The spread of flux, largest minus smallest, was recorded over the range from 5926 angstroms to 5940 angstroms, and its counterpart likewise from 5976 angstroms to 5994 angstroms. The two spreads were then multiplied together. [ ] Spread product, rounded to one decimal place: 5.9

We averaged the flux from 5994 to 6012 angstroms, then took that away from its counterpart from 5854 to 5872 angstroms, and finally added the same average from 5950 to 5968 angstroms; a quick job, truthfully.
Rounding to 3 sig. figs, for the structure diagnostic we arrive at 16.3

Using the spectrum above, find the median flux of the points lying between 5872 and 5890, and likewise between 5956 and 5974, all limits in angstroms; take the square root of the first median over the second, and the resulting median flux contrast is 1.00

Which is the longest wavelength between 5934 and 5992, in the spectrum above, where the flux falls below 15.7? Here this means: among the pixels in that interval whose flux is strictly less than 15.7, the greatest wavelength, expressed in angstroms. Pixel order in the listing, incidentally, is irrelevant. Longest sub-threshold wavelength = 5987 angstroms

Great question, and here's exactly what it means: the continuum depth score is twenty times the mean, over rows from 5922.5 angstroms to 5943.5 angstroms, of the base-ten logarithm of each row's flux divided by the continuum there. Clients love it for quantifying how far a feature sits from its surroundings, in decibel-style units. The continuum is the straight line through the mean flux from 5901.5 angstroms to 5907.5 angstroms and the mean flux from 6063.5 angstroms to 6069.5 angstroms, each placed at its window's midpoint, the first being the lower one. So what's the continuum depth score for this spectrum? -0.02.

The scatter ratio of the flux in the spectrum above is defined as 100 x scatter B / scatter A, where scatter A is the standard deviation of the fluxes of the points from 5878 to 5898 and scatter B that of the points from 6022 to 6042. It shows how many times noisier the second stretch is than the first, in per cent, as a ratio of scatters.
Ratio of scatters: 24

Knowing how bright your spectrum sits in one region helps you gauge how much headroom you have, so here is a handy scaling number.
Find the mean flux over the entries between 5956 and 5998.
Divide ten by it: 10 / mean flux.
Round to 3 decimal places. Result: 0.629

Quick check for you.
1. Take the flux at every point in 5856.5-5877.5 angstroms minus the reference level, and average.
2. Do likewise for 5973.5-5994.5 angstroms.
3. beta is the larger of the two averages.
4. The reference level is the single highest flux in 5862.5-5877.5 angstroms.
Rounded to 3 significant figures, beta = -1.02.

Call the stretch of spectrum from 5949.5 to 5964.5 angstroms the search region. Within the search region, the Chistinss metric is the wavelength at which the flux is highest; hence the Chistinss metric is 5951 angstroms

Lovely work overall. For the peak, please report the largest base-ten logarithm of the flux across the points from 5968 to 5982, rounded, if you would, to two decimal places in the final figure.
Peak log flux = 1.25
